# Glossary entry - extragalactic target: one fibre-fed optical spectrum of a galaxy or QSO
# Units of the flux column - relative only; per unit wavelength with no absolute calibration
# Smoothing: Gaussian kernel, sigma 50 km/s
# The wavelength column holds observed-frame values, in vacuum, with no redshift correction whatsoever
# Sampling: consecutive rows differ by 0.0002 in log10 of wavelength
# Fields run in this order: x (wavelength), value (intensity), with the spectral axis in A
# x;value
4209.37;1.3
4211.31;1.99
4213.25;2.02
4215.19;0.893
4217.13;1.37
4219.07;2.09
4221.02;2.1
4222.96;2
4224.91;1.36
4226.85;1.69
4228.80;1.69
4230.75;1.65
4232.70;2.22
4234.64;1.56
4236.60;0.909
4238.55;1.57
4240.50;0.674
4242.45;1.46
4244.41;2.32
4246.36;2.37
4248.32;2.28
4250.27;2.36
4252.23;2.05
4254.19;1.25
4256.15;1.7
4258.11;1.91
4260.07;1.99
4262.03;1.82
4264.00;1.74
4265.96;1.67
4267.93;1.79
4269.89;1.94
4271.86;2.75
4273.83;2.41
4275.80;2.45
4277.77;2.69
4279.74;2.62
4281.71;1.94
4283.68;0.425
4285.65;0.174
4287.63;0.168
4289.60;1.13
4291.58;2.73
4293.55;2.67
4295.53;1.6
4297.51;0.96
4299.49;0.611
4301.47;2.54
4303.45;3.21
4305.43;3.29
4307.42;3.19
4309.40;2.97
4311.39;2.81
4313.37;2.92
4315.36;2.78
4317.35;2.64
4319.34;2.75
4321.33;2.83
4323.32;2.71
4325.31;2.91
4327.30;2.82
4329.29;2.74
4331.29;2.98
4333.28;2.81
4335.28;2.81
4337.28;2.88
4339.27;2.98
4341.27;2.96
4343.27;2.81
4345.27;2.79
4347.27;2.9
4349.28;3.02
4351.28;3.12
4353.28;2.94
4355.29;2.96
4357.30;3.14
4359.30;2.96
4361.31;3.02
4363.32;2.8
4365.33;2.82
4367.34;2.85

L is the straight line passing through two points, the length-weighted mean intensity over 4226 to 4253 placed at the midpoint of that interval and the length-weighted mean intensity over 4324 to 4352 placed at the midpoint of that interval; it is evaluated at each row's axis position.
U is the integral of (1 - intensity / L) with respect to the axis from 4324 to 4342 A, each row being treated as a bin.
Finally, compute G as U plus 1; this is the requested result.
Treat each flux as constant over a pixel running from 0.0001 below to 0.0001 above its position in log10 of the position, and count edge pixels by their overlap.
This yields 0.8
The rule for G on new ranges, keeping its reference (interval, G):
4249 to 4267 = 2.2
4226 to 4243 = 3.1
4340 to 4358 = 1.4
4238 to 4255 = 1.3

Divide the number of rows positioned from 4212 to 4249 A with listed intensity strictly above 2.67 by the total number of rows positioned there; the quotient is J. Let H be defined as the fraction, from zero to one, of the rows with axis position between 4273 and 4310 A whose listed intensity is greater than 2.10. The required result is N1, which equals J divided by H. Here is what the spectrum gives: 0.0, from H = 0.6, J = 0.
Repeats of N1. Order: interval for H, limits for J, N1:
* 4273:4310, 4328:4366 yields 1.7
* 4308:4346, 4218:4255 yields 0.0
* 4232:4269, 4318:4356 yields 3.8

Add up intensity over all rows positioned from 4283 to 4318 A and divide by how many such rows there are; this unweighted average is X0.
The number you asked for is 2.05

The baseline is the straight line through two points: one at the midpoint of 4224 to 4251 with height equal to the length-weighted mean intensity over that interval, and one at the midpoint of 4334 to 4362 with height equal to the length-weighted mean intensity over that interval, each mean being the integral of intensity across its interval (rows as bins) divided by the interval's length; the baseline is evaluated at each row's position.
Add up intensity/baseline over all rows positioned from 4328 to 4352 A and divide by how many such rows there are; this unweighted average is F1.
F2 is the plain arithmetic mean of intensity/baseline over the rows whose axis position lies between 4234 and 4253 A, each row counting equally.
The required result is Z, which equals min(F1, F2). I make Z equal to 0.98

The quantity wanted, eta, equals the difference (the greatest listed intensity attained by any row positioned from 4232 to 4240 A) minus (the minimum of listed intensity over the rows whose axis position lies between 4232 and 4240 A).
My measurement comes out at 1.31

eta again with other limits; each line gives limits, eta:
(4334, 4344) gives 0.17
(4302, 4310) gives 0.32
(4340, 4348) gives 0.17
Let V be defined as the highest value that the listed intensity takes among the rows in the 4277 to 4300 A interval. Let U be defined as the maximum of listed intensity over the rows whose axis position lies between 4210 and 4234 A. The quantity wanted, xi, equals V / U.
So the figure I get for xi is 1.23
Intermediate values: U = 2.22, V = 2.73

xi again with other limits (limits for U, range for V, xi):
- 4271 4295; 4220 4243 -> 0.81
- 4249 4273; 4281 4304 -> 1.17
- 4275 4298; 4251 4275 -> 1.01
